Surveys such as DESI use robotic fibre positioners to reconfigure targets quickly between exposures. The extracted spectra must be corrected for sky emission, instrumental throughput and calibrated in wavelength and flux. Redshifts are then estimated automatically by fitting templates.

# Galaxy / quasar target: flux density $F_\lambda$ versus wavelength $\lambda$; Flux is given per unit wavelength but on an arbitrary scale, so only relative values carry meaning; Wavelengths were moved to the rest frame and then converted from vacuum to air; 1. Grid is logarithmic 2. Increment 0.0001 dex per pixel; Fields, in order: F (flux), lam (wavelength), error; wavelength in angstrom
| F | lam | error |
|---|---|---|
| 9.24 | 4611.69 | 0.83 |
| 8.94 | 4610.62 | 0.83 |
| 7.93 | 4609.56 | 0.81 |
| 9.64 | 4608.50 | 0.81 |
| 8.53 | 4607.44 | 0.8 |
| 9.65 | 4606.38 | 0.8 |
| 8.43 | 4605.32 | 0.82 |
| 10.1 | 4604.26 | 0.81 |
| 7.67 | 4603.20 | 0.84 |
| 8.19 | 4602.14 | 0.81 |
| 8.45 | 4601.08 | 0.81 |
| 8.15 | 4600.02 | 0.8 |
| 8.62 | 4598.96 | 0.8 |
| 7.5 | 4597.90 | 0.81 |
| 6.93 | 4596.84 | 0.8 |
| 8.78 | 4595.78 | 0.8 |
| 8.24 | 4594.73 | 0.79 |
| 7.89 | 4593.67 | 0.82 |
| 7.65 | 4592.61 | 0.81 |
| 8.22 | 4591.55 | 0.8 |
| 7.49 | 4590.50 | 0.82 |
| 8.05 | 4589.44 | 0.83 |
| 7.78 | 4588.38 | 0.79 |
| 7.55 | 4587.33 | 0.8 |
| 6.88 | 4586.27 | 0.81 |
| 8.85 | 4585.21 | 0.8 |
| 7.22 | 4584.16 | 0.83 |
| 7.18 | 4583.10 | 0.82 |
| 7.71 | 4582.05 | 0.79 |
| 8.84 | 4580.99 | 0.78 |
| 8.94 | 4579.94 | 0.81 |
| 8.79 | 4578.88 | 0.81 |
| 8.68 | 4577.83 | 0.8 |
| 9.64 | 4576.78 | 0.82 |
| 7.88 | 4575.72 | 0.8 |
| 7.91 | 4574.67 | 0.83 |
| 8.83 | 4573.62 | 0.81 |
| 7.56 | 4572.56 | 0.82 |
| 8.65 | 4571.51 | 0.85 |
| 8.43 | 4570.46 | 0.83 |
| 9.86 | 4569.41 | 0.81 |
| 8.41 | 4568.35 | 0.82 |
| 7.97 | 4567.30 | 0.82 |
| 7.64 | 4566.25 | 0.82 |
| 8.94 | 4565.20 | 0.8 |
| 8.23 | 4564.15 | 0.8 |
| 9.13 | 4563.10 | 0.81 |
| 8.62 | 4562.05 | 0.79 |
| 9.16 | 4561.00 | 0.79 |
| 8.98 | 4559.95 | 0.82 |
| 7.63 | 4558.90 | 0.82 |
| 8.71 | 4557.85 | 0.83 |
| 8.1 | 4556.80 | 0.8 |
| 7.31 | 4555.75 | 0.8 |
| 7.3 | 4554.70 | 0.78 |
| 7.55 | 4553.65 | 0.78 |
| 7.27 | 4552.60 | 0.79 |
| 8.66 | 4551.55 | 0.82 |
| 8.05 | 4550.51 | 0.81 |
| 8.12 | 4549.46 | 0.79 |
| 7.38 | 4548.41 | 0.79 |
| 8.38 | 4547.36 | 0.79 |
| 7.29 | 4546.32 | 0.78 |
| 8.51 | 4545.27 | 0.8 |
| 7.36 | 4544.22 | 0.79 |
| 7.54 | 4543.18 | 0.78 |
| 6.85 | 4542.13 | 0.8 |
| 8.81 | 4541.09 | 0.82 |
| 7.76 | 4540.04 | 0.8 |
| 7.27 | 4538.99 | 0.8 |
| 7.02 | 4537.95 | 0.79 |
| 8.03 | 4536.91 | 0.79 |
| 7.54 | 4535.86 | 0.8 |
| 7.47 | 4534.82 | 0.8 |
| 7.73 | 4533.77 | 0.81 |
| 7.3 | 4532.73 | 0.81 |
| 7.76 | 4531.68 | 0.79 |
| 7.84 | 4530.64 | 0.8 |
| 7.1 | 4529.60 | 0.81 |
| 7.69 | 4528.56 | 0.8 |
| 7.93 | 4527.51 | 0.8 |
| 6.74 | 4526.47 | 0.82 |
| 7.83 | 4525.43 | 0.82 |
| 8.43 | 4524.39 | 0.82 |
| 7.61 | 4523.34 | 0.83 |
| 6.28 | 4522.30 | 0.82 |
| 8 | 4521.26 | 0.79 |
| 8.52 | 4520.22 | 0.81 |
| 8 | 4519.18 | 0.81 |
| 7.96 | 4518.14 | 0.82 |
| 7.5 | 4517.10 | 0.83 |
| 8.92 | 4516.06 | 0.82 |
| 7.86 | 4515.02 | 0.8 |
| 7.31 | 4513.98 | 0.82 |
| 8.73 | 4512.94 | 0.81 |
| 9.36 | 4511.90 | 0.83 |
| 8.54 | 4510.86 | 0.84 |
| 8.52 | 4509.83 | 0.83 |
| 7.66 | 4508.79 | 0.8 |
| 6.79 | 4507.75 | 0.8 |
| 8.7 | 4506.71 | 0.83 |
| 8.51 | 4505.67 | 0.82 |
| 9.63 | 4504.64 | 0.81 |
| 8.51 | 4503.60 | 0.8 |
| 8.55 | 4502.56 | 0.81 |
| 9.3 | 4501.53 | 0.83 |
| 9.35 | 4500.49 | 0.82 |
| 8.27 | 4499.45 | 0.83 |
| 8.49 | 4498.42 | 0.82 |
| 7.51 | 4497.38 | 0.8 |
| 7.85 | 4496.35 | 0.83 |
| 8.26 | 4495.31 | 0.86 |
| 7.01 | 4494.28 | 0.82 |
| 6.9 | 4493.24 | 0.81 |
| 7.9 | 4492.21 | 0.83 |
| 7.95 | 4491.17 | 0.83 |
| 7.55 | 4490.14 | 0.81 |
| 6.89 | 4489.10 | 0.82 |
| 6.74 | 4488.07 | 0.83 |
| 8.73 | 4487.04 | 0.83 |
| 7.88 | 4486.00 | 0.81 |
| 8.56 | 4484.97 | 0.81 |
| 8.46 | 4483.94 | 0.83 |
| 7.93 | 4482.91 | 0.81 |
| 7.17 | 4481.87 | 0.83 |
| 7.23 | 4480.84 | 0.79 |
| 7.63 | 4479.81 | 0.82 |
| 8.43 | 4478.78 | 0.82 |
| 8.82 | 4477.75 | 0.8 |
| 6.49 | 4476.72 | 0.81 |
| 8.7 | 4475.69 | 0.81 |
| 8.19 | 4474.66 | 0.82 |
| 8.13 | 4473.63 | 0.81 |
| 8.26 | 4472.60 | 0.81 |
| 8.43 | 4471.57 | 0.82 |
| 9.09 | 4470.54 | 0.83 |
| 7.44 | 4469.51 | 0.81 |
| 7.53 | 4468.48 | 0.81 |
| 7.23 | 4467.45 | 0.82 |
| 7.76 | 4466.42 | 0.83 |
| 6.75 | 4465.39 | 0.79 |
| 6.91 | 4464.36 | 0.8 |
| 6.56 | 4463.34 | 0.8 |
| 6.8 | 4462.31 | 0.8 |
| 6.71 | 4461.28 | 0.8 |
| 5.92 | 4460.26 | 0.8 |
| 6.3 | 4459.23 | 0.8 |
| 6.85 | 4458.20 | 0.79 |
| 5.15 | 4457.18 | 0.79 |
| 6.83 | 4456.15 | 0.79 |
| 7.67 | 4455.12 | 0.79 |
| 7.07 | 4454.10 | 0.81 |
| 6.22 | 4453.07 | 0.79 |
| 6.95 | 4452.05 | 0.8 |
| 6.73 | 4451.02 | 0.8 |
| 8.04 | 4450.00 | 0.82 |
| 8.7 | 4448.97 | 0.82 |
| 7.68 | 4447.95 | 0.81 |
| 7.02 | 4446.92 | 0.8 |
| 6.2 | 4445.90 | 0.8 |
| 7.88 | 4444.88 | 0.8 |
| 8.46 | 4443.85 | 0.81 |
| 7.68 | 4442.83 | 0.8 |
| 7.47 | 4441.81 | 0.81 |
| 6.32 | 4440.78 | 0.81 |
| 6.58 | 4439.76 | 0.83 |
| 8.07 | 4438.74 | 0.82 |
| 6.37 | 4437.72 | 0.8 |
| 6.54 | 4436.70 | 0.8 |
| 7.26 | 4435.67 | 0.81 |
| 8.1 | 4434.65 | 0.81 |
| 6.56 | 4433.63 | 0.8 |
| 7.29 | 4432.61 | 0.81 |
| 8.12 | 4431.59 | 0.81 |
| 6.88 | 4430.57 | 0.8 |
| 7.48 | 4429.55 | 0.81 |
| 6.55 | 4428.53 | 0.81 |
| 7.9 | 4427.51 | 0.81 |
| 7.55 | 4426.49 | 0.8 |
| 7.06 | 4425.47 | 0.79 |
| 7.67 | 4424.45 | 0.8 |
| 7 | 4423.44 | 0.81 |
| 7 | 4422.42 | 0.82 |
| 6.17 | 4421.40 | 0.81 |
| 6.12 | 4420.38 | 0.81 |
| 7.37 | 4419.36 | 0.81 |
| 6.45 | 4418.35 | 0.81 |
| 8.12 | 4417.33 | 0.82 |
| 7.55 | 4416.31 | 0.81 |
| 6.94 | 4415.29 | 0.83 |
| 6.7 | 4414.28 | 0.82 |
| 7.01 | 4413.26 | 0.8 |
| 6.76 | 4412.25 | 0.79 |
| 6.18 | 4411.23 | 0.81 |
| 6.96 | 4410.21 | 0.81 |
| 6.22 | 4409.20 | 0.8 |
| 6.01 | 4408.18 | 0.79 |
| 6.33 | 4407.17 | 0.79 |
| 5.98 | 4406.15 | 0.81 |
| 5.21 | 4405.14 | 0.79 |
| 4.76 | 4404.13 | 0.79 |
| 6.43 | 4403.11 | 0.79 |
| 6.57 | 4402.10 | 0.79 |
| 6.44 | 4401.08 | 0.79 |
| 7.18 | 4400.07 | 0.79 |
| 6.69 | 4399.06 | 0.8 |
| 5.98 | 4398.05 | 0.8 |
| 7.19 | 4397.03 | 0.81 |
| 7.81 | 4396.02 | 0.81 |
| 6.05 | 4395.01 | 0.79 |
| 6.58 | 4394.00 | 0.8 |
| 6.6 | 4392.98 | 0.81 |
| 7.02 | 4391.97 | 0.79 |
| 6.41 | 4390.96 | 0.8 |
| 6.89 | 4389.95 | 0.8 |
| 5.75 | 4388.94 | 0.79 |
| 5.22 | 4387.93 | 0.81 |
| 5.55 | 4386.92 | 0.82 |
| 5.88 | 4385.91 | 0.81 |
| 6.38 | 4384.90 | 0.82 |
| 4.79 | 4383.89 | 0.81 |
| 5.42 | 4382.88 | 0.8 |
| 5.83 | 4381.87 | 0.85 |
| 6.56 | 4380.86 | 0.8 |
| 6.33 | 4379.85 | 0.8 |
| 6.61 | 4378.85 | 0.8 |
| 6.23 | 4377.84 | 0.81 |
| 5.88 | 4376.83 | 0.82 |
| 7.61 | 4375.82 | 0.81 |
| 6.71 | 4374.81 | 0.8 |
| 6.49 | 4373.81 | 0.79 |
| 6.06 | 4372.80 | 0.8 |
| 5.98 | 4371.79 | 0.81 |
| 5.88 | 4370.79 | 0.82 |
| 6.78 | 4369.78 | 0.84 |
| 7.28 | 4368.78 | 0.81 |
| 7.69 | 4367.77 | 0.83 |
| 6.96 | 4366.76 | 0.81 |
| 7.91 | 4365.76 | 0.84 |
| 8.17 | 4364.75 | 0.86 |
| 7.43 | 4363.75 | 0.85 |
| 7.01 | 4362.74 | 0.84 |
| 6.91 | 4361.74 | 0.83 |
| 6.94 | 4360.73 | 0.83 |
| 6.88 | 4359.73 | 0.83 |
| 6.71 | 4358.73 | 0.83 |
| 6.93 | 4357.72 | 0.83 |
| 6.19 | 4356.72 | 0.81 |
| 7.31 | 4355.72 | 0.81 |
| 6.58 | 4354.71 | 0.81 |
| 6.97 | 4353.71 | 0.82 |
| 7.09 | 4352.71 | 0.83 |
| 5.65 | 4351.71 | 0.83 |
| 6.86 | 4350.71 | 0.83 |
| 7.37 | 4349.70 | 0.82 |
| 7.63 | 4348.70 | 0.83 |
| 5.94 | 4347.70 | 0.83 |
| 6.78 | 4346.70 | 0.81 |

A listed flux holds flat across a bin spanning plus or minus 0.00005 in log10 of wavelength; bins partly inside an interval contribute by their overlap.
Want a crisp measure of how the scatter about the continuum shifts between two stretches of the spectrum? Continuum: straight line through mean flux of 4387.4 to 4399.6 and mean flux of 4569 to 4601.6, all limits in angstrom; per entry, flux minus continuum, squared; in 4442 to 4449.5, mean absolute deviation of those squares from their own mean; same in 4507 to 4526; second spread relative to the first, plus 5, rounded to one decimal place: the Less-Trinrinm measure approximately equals 5.8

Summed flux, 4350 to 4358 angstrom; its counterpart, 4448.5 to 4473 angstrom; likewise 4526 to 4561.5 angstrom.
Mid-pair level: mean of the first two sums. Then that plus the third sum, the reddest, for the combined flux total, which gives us 377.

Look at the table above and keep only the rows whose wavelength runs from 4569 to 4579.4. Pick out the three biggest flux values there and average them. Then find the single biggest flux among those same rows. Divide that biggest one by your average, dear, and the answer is 1.04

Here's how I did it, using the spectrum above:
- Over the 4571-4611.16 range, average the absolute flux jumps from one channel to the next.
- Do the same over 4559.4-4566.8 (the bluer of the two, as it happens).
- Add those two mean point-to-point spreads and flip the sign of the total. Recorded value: -1.53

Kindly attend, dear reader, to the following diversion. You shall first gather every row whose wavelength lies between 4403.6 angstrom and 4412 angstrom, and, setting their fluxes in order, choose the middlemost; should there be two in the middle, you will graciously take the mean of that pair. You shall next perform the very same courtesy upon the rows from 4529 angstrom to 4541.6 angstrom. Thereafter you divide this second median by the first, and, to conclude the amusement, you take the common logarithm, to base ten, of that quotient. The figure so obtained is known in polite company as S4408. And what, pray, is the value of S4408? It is 0.098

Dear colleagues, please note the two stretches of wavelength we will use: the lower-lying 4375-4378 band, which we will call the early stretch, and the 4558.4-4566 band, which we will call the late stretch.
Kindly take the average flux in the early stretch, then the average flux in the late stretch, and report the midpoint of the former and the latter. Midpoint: 7.6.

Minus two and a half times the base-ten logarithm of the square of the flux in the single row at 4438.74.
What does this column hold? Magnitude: -4.53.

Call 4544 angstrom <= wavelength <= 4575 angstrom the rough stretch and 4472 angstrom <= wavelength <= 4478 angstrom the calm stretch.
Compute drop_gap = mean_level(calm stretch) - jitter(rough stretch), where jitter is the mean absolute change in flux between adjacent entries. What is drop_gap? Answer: 7.3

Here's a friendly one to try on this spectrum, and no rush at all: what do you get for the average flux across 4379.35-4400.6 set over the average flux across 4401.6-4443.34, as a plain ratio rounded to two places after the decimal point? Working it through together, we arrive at 0.92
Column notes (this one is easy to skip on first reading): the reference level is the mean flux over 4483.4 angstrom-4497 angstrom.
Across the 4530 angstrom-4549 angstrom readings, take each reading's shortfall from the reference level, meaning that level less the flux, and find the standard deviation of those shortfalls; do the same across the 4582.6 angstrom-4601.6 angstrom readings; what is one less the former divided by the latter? 0.15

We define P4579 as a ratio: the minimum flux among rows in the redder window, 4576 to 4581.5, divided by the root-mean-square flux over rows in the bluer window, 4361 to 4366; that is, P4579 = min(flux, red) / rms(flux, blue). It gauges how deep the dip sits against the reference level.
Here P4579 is 1.16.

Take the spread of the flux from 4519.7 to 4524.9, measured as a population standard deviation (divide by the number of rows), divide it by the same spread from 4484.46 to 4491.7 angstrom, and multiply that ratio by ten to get 12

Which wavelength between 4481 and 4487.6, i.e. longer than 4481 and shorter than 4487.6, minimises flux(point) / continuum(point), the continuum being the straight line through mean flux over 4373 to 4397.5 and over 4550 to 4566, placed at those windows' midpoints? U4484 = 4481.87 angstrom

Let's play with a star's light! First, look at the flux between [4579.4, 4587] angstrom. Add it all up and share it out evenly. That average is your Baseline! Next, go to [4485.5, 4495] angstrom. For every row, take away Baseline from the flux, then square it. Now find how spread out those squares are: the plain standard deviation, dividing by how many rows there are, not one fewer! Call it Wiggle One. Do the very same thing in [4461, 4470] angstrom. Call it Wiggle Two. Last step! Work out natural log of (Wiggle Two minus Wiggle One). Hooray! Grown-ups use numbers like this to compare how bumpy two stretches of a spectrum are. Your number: -2.2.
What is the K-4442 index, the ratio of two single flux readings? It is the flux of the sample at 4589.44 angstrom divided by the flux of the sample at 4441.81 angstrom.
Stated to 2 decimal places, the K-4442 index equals 1.08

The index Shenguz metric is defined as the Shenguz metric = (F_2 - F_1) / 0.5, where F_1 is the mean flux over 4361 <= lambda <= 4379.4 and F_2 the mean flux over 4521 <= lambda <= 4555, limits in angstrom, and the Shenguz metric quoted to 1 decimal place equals 1.6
